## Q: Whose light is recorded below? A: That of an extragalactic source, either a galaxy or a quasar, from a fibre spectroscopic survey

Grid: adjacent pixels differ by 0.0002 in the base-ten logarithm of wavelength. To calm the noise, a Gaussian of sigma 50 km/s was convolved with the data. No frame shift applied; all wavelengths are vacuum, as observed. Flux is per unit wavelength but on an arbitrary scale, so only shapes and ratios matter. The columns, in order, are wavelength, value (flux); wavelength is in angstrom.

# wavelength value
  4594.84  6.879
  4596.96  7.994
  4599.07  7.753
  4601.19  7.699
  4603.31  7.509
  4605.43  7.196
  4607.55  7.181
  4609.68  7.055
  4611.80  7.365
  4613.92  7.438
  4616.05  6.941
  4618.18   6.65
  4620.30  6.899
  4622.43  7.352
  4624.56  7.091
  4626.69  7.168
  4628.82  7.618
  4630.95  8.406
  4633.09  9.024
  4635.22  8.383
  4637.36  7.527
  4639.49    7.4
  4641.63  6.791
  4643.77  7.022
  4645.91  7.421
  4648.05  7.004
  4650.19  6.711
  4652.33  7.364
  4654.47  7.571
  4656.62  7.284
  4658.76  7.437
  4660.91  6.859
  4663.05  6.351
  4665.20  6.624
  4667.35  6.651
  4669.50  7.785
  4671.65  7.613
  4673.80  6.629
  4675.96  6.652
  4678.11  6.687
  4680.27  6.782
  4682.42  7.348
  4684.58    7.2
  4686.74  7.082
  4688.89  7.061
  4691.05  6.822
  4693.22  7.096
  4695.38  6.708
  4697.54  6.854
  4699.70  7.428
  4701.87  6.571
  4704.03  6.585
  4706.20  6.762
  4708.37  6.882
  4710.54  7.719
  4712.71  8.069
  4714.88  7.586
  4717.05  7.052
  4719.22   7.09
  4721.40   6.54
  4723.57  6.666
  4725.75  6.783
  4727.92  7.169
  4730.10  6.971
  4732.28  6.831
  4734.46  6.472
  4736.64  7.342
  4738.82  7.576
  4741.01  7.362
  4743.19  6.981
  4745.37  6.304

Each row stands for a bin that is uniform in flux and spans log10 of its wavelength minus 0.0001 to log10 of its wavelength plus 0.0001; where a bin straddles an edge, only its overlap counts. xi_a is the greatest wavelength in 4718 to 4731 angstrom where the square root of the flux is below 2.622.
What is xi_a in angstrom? 4725.75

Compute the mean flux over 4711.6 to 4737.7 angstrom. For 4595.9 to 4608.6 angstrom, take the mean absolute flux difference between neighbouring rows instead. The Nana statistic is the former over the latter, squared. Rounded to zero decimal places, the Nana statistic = 1879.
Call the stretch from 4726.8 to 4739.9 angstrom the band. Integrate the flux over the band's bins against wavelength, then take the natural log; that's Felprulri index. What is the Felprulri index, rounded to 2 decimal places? 4.53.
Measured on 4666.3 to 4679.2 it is 4.50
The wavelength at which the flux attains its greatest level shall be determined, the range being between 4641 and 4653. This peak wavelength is 4645.91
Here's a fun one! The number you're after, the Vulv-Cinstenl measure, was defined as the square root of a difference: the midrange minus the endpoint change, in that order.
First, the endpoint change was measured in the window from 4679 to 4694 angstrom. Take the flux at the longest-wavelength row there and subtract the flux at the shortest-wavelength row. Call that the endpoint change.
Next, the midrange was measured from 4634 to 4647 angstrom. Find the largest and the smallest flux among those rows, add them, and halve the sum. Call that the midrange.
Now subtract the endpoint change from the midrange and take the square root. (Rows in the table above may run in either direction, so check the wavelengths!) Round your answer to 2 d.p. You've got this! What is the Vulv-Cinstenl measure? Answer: 2.70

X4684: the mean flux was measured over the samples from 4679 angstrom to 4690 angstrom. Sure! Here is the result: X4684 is 7.09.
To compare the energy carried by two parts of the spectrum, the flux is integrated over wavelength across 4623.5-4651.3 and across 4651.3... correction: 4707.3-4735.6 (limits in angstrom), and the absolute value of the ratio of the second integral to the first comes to 0.96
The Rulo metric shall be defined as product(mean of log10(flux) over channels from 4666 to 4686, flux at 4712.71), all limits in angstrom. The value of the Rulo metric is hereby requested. 6.8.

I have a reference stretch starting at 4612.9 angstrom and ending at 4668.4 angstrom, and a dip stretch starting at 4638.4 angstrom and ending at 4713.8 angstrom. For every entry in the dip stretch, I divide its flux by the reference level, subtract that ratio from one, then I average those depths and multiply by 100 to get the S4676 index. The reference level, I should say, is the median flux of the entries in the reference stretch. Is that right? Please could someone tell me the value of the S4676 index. 2.4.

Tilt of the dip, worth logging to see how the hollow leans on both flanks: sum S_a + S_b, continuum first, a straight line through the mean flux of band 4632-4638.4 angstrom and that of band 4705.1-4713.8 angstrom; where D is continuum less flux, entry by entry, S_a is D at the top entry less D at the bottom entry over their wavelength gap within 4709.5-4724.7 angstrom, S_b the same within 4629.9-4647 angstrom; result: 0.12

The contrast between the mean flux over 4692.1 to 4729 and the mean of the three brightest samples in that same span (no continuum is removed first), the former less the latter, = -0.76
